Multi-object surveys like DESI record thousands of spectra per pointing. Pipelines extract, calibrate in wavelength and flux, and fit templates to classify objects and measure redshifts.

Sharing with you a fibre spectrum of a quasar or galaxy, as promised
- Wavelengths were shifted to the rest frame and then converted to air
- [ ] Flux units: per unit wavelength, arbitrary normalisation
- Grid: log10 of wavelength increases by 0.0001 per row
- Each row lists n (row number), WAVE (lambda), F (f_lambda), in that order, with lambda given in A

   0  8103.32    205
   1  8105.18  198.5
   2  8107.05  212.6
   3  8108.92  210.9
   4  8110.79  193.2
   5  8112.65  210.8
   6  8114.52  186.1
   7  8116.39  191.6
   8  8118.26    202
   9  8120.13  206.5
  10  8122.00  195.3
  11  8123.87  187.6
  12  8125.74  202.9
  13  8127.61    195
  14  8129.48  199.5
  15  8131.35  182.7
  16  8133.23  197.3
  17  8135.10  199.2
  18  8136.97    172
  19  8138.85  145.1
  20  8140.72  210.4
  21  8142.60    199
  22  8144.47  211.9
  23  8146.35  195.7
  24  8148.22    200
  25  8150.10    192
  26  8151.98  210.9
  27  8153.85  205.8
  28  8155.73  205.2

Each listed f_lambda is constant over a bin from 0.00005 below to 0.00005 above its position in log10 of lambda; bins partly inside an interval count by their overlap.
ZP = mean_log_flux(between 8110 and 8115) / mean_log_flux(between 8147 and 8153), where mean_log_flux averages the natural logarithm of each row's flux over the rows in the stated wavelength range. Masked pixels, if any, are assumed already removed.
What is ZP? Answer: 1.00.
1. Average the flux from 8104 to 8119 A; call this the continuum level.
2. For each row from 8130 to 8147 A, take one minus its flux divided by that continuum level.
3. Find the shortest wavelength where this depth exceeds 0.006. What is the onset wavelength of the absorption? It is 8131.35 A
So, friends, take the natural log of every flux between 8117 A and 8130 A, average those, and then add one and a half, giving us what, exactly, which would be 6.790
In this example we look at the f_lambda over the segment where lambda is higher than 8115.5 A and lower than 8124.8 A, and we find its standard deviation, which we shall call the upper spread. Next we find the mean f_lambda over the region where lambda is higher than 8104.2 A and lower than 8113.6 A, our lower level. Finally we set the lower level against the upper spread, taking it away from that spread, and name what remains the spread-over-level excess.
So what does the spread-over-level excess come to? -198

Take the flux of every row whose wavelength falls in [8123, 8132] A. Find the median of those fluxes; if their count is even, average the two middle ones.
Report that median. 195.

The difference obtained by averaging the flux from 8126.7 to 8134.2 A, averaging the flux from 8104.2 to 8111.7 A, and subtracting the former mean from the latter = 10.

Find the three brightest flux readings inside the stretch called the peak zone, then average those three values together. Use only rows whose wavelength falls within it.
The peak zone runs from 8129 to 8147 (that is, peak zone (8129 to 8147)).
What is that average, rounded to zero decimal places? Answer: 207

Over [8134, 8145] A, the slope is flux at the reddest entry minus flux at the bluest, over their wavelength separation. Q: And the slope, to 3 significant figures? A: 1.36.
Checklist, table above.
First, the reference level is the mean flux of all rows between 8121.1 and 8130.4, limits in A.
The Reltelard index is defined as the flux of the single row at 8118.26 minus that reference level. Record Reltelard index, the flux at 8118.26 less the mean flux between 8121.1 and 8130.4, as 6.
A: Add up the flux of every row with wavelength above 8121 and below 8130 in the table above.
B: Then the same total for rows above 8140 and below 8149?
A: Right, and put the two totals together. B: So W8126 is 1997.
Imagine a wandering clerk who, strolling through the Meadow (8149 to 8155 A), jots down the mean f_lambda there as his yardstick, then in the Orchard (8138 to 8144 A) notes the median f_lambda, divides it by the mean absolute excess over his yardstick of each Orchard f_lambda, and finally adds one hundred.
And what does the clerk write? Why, 109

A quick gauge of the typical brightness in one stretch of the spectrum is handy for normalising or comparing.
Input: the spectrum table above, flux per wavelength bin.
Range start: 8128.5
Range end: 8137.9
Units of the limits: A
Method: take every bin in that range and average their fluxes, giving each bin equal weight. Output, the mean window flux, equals 190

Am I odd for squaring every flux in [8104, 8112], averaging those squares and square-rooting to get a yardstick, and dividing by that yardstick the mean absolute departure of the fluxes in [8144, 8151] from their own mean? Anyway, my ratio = 0.030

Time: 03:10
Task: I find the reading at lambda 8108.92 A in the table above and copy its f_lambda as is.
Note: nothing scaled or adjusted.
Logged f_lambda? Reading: 210.9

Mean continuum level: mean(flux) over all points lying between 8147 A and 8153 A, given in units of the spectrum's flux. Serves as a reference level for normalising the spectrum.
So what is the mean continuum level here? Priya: 201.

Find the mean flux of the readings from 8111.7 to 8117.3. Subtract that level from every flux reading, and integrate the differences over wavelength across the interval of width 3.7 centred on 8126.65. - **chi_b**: 10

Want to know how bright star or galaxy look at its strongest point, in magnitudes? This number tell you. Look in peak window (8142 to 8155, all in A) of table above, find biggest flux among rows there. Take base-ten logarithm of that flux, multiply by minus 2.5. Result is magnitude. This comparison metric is -5.82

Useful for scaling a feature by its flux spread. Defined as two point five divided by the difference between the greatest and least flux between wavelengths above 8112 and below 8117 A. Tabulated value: 0.10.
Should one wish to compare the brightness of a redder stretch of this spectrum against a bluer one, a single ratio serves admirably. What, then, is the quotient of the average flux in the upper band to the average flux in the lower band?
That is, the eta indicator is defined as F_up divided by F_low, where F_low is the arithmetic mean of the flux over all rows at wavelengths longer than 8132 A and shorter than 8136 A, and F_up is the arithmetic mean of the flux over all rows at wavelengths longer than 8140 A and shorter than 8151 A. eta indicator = 1.02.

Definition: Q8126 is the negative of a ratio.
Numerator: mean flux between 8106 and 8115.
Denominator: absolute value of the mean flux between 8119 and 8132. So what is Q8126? -1.04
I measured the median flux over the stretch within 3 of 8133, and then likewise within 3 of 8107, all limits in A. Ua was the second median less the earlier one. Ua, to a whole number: 14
